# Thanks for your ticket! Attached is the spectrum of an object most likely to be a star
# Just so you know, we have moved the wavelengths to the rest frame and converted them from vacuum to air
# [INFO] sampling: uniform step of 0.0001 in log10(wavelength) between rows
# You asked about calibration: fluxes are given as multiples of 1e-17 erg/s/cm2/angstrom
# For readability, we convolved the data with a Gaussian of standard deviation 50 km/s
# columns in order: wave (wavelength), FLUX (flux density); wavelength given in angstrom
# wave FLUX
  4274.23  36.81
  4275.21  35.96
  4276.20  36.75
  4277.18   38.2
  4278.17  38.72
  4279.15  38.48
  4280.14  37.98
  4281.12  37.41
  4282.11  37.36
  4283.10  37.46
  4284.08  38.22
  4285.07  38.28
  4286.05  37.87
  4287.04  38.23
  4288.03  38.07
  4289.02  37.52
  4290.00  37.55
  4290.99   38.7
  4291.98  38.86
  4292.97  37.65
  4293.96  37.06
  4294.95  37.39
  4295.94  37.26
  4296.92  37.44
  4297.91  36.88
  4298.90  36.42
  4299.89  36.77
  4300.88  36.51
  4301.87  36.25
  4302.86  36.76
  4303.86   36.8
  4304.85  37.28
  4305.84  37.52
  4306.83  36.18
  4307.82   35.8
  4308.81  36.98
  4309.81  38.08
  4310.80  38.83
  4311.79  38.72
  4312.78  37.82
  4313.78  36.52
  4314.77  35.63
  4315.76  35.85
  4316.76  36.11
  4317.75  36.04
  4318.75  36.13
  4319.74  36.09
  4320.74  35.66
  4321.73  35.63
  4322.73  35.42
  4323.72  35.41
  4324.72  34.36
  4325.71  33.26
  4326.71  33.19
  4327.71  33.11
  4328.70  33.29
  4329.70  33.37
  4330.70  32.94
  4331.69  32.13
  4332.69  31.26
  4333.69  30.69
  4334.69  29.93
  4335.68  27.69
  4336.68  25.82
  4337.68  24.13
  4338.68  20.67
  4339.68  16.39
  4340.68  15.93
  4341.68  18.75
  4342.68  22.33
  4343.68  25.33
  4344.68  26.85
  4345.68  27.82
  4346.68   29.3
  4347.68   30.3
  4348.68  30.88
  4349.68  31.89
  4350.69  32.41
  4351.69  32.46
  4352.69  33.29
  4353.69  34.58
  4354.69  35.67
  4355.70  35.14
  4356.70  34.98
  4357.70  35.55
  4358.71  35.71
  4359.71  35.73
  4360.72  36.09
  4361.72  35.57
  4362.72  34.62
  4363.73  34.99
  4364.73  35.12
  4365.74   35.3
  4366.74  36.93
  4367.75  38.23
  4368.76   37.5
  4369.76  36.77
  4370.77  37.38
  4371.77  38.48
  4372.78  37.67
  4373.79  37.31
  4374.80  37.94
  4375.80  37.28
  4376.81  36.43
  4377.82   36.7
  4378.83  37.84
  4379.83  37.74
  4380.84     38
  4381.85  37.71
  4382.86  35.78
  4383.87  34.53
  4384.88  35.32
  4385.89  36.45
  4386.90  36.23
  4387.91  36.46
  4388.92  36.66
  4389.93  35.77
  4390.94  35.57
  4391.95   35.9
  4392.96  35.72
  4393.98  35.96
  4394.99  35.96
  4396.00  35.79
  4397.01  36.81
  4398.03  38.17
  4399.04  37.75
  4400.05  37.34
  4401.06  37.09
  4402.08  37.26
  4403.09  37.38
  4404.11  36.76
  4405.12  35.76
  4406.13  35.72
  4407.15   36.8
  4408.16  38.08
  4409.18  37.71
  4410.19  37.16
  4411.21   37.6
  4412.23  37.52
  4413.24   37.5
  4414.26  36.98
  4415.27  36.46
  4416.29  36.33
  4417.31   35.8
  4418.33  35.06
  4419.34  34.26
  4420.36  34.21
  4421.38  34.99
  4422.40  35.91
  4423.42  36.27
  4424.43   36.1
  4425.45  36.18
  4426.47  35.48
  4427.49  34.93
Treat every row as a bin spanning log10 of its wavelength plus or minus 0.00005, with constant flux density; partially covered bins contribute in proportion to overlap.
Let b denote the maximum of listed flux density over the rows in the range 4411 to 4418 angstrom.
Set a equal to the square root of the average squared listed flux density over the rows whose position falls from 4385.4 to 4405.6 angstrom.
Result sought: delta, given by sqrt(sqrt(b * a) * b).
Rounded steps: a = 36.5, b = 37.6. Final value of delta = 37.3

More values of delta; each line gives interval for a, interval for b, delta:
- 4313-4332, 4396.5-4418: 37.3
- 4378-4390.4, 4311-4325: 38.2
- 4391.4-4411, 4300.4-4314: 38.3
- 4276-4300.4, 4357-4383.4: 38.3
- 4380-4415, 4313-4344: 36.6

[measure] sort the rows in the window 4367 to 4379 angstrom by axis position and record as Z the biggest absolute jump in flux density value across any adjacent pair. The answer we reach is 1.14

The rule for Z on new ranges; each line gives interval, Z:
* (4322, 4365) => 4.28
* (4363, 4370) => 1.63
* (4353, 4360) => 1.09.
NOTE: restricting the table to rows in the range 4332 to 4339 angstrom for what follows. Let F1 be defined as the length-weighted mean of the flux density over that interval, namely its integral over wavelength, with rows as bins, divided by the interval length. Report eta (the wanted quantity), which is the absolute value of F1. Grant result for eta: 27.5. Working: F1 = 27.5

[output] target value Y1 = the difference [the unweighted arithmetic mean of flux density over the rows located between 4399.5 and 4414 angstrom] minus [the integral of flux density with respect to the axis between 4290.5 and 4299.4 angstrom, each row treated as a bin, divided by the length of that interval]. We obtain -0.4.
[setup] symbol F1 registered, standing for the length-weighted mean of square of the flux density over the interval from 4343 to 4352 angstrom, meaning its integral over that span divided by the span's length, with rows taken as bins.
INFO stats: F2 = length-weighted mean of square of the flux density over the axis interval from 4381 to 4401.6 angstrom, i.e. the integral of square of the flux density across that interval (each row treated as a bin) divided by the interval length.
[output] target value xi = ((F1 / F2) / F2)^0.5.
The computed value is 0.022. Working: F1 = 876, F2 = 1324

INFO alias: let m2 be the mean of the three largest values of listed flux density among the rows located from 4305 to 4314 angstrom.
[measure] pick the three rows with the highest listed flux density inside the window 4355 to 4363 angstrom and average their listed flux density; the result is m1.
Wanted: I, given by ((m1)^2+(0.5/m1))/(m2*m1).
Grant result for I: 0.93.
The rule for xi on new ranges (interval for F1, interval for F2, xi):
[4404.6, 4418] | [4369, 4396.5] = 0.027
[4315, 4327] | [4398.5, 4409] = 0.026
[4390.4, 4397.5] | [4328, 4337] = 0.037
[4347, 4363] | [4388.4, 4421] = 0.026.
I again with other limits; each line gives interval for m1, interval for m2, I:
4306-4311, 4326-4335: 1.14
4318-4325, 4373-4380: 0.95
